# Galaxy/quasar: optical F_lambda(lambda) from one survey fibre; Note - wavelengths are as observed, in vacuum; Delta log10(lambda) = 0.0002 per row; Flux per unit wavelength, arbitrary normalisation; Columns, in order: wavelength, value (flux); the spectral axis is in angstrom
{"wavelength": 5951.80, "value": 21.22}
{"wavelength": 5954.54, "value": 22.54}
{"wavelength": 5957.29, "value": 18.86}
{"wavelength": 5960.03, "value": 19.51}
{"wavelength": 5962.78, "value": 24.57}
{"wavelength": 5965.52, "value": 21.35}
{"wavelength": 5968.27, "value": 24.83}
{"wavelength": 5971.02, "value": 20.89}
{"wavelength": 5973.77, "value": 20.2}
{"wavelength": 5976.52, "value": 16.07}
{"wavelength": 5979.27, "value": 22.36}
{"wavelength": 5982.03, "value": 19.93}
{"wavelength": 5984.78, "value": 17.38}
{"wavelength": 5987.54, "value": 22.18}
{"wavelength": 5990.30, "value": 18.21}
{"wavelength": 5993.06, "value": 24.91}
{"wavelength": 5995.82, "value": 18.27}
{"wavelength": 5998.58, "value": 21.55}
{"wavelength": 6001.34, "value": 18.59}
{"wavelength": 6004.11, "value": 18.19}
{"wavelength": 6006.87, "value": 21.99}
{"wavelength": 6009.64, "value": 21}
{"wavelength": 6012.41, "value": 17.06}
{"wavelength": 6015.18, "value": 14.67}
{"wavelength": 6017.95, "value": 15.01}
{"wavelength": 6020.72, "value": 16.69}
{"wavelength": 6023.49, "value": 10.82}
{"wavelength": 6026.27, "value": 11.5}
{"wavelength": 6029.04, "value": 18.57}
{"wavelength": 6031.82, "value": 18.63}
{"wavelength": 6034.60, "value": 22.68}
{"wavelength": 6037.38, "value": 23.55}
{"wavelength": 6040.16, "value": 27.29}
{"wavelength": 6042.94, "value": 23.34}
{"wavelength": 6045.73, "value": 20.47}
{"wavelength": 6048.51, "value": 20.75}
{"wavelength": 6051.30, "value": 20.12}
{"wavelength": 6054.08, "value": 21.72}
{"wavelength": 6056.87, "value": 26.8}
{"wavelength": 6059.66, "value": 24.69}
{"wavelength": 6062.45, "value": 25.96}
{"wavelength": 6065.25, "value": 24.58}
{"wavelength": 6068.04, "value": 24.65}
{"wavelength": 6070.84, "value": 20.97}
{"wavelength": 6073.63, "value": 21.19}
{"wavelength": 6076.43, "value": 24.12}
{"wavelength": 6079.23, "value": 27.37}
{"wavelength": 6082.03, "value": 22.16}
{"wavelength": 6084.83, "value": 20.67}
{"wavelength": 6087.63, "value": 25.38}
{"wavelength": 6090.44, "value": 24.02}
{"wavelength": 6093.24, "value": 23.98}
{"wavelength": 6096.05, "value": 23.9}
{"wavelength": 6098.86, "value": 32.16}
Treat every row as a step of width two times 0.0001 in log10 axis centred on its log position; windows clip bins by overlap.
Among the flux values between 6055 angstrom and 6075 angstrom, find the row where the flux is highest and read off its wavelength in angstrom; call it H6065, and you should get 6056.87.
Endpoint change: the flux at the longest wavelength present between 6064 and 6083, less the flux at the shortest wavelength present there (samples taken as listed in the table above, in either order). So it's -2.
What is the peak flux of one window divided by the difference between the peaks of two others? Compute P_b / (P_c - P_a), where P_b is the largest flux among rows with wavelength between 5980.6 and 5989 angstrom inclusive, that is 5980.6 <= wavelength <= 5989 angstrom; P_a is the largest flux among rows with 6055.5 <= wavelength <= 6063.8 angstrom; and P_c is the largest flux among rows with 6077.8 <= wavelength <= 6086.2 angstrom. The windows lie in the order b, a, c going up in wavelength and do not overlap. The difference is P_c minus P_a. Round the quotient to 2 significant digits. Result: 39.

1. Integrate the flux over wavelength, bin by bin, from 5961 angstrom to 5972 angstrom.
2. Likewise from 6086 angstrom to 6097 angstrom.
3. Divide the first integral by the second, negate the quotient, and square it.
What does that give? 0.9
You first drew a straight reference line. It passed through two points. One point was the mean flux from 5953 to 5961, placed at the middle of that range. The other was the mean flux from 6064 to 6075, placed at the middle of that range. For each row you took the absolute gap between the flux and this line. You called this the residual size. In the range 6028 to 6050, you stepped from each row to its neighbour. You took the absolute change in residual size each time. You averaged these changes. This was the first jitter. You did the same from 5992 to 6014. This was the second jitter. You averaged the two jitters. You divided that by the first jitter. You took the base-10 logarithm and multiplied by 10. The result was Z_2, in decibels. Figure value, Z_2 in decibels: 0.15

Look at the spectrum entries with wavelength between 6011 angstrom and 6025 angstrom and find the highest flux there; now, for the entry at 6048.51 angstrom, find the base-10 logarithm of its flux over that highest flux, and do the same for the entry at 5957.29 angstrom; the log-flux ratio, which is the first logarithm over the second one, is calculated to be 2.0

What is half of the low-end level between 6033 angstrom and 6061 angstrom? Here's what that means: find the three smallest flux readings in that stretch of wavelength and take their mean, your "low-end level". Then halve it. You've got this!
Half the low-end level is 10.2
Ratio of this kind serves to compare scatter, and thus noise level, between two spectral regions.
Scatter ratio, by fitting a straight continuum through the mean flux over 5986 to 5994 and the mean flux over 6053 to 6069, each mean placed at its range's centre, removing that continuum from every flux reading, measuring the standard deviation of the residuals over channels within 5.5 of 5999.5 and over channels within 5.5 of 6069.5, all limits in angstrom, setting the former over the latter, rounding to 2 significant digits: 0.76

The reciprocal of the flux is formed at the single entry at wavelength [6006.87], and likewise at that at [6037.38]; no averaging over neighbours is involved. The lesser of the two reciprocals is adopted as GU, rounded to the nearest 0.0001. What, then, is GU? 0.0425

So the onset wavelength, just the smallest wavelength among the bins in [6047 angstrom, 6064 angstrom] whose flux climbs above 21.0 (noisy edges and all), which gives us 6054.08 angstrom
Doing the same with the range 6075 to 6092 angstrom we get 6076.43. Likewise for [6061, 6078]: 6062.45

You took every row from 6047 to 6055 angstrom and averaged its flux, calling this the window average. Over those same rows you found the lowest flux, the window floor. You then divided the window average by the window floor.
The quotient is 1.04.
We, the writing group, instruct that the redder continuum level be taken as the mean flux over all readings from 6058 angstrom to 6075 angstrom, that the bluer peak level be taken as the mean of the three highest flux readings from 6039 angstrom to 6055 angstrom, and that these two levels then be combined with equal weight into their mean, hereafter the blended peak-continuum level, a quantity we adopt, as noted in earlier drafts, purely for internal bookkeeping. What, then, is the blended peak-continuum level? 23.9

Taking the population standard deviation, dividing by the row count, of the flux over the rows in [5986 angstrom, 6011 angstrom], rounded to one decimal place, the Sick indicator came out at 2.2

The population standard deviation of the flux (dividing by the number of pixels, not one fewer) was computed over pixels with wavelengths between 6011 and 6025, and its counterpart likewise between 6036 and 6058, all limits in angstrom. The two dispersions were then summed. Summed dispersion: 4.8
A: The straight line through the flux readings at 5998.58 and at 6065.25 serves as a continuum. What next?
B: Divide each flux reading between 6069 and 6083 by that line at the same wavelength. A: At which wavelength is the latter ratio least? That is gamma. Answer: 6070.84 angstrom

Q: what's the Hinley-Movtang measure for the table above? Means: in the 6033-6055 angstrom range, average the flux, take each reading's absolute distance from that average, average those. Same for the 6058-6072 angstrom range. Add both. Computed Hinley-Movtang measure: 3.0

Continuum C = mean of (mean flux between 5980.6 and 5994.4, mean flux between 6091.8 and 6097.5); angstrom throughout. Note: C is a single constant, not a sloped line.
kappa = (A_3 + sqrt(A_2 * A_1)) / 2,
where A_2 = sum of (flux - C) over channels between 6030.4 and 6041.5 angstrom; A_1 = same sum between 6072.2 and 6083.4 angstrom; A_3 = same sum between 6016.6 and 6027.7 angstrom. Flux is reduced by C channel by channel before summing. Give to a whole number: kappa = -15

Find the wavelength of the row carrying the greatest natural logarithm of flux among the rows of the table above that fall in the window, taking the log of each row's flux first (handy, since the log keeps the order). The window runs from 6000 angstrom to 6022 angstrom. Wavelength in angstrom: 6006.87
